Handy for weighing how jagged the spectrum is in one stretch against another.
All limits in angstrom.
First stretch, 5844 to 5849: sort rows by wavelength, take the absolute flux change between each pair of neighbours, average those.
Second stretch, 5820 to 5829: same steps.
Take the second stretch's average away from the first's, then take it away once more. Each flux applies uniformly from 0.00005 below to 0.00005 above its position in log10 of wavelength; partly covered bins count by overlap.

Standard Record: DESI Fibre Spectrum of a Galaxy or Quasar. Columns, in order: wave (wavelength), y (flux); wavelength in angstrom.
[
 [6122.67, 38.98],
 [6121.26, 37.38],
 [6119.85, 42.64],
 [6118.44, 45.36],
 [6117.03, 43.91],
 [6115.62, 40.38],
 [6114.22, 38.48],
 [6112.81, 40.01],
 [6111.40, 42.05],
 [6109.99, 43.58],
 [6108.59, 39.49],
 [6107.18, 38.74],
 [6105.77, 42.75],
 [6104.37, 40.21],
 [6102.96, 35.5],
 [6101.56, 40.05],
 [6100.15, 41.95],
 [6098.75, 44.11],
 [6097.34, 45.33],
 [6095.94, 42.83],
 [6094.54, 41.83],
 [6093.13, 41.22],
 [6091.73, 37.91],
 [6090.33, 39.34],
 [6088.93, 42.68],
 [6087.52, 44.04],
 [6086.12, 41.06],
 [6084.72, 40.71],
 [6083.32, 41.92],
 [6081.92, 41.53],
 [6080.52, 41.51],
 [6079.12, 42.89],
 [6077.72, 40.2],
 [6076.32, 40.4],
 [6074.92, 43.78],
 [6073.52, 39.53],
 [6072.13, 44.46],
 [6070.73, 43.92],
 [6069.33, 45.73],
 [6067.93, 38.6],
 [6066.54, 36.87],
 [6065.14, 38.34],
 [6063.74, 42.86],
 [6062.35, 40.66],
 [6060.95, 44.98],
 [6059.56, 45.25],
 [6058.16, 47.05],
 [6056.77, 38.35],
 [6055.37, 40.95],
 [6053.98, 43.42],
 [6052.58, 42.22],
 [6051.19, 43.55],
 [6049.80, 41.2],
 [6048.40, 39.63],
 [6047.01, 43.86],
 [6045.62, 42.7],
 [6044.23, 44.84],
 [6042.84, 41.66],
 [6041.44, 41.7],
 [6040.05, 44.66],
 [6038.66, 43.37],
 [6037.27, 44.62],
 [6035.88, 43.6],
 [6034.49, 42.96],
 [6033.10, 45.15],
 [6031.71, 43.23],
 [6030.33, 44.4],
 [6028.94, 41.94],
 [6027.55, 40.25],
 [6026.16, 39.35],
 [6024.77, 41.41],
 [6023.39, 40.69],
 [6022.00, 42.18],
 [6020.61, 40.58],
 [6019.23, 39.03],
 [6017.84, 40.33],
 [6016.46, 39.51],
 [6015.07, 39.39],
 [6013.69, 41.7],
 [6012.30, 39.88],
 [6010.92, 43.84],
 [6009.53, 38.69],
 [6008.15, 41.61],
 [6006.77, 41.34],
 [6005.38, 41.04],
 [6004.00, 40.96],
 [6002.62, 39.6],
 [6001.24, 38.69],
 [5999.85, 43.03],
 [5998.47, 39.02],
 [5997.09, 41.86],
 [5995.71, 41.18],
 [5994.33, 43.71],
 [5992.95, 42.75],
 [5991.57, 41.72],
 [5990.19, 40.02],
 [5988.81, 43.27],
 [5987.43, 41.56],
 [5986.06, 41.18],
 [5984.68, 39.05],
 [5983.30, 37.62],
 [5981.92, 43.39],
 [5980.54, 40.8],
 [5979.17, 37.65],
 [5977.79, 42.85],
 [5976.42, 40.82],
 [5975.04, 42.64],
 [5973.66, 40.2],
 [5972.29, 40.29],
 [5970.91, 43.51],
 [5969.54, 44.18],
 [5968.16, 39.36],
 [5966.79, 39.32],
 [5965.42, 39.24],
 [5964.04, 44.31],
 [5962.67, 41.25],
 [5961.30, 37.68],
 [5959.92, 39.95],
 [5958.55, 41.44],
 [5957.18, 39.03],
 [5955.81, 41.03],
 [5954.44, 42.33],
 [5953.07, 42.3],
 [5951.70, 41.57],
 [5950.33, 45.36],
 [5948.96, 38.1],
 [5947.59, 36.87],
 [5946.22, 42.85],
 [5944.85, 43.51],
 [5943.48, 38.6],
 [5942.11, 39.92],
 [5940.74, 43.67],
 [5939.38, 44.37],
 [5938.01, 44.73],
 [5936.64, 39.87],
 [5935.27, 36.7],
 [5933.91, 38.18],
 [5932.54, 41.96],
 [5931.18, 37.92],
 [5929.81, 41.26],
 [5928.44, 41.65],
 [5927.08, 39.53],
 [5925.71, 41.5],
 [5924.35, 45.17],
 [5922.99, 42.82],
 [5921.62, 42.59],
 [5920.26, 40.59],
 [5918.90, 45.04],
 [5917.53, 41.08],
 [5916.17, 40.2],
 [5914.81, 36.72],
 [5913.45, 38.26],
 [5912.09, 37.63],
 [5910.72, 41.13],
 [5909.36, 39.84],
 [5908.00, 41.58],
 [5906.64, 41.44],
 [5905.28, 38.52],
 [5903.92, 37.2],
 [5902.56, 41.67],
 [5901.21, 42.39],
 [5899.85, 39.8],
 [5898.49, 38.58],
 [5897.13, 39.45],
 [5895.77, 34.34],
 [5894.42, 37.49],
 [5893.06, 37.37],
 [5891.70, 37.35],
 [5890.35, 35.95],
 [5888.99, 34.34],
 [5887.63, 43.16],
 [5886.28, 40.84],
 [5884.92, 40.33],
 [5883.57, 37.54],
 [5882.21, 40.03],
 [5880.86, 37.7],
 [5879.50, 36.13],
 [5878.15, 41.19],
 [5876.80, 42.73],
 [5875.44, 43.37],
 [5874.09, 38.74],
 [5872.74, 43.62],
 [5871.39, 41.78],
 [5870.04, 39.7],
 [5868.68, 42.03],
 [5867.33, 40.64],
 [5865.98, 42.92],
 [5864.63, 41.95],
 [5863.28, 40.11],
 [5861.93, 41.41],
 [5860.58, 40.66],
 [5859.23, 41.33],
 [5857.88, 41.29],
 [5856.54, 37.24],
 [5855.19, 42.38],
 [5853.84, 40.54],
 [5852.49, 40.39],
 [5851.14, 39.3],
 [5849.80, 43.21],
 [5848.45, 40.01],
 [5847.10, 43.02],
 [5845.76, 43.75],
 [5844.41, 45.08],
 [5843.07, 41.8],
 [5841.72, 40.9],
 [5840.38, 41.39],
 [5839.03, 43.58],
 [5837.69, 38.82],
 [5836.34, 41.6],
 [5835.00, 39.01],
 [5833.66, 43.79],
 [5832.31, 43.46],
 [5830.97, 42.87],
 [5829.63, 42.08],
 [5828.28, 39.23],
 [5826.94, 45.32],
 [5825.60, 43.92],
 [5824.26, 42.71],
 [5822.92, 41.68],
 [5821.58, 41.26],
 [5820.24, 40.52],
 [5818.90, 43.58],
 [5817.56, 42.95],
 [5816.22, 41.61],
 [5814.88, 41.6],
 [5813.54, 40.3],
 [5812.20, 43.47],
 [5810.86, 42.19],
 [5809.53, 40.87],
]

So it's -1.9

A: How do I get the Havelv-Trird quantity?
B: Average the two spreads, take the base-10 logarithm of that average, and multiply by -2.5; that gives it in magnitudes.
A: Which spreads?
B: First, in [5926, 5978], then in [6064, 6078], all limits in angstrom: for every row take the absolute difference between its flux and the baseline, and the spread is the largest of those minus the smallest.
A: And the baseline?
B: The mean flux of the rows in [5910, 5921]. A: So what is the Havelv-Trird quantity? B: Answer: -1.82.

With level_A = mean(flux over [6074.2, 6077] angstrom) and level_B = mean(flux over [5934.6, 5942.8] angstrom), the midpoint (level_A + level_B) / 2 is 41.8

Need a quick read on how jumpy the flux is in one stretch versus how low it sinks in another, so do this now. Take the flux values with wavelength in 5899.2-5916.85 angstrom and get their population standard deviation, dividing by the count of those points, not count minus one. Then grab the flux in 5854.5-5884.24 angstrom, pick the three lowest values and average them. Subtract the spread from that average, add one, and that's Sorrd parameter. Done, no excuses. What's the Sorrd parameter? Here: 36.2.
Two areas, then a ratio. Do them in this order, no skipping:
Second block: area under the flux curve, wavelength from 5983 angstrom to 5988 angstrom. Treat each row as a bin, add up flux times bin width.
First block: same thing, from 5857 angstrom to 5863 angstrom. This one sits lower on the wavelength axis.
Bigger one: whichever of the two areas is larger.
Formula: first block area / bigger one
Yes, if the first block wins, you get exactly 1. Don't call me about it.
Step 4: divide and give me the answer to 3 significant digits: 1.00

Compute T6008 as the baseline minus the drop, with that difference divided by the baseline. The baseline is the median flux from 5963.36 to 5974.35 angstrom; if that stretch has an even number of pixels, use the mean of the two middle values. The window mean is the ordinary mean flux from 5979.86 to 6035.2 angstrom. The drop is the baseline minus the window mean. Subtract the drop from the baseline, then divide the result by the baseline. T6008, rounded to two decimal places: 1.02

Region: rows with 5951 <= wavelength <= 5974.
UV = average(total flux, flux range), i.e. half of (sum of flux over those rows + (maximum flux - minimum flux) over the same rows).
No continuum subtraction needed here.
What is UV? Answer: 352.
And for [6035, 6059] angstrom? 368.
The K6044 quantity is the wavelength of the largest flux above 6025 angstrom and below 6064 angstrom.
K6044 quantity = 6058.16 angstrom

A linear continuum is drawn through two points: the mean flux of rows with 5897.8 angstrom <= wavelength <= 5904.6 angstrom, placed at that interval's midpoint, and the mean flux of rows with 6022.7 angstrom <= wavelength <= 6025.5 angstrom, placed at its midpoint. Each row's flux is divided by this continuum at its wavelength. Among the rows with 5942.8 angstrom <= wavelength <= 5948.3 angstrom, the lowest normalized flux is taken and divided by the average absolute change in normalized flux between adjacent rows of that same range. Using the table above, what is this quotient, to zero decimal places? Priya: 10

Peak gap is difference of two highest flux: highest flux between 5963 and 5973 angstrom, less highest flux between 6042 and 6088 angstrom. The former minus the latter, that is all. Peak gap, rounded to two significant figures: -2.7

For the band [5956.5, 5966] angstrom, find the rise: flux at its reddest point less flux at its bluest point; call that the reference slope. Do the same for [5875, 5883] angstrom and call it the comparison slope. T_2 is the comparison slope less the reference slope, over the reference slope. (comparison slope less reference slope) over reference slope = -16.9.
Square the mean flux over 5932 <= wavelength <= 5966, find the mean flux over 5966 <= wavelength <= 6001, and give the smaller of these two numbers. 41.2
